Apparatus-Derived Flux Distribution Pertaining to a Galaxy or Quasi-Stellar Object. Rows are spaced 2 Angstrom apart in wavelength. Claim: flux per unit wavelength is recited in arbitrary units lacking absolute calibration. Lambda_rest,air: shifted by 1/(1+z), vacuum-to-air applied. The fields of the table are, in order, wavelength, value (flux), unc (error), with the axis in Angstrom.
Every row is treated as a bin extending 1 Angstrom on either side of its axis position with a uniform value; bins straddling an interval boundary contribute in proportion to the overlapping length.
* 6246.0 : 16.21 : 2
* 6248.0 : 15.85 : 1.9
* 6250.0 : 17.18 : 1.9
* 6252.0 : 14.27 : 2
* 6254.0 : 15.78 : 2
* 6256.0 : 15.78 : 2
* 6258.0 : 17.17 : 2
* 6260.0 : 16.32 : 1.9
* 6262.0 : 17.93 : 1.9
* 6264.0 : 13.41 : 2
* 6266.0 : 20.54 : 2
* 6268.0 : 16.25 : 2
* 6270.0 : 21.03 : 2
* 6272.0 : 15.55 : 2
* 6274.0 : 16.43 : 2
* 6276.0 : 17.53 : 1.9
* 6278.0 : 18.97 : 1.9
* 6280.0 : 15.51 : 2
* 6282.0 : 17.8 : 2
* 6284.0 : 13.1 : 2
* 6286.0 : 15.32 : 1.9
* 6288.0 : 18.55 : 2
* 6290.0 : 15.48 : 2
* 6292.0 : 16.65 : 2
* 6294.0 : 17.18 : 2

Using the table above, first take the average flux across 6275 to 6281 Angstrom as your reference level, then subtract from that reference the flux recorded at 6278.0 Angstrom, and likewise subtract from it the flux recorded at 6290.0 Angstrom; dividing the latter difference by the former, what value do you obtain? -1.1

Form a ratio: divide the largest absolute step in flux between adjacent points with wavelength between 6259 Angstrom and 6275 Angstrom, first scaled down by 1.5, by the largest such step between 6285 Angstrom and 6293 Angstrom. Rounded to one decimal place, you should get 1.5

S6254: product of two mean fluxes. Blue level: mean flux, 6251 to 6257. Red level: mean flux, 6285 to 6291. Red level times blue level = 251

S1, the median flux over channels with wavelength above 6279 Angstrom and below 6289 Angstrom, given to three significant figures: 15.5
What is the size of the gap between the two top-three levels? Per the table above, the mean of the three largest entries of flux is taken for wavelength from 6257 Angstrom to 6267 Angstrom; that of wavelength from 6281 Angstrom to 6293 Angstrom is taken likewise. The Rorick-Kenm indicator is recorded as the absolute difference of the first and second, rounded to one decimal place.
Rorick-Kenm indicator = 0.9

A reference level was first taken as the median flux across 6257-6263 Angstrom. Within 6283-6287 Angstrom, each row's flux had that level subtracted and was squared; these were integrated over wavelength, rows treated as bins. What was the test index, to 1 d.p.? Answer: 40.0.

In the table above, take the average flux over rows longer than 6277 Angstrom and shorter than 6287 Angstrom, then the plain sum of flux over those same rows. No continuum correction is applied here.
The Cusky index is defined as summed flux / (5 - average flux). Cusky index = -7.2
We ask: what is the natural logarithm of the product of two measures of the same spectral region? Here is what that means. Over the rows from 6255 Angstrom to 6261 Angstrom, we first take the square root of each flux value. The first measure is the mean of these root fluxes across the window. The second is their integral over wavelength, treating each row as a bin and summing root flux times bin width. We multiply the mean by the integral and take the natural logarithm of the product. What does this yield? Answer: 4.59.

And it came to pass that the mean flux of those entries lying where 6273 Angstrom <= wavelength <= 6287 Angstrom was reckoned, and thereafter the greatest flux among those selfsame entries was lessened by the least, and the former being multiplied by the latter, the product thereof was 96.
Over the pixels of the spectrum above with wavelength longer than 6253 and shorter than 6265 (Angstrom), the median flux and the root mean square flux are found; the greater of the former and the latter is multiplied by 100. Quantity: 1613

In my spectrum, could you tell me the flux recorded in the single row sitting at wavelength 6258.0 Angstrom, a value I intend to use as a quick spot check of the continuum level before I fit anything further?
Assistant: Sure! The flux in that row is 17.17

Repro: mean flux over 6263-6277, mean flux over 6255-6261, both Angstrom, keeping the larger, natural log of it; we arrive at 2.85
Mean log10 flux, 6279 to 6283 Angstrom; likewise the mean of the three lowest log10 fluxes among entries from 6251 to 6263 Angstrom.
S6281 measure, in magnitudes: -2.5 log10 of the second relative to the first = 0.033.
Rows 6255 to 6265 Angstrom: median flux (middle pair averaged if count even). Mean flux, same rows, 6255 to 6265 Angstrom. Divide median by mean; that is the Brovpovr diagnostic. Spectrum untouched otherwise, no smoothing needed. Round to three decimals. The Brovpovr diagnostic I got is 1.012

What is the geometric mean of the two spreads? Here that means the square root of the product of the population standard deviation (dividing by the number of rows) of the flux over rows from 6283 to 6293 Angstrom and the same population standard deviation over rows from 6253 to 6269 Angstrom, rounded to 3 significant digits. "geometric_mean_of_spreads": 1.85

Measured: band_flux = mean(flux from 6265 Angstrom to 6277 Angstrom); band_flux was 17.9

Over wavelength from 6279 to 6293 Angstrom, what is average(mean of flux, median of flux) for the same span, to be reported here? 15.8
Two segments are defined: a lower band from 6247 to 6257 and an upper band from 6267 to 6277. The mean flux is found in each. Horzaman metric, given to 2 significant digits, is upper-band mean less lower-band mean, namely 1.6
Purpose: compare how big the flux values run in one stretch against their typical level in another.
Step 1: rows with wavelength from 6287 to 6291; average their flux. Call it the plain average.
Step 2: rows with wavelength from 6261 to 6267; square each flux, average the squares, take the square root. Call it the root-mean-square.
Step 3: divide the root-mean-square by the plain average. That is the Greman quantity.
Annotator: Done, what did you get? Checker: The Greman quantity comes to 1.031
